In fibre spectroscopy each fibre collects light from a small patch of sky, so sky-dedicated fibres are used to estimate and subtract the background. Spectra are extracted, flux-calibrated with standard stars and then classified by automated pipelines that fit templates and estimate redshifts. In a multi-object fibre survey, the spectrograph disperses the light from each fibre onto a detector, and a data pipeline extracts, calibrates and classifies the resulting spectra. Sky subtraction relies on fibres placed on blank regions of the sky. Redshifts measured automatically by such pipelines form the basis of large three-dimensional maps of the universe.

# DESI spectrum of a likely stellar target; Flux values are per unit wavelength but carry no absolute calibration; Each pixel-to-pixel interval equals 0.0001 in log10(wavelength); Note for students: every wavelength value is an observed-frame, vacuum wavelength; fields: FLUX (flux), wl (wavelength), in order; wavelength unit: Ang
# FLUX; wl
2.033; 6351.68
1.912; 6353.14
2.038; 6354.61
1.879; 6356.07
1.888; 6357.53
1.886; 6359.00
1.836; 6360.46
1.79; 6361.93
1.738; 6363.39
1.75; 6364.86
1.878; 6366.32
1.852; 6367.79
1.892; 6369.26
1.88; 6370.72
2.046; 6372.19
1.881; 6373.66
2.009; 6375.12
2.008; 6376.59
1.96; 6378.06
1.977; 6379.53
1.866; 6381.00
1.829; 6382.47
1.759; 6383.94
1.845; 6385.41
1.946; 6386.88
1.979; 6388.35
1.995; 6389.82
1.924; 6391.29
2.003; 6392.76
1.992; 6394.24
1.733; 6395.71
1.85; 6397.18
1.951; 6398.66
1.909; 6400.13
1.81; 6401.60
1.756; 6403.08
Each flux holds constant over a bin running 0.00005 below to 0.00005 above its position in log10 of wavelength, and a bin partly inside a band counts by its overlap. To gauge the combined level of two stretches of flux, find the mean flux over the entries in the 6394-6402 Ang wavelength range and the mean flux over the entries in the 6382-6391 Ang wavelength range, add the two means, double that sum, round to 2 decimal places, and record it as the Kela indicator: 7.53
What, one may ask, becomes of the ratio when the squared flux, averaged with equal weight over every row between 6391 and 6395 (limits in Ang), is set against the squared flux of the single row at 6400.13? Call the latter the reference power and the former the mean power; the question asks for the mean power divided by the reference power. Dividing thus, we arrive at 1.07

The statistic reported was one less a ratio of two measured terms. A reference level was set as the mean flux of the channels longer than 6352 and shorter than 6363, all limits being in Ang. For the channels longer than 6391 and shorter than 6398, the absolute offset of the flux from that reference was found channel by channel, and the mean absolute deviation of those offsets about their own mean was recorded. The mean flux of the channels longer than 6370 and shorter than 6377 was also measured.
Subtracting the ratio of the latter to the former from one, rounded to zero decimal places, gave -46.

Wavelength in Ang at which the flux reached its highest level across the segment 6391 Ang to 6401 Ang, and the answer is 6392.76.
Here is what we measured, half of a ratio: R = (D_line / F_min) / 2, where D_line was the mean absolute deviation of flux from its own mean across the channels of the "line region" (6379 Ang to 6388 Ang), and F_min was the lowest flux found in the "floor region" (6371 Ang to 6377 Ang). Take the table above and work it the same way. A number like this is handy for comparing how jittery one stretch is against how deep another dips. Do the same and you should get 0.0162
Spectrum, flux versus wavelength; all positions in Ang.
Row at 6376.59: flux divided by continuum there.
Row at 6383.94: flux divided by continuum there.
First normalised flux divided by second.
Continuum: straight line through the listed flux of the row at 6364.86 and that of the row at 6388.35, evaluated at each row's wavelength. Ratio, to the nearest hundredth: 1.19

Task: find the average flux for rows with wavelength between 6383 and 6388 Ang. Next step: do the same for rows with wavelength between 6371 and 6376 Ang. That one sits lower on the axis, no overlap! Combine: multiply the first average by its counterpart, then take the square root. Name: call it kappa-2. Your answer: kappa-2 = 1.91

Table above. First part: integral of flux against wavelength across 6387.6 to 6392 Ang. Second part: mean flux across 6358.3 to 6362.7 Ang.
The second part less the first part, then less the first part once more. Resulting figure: -15.5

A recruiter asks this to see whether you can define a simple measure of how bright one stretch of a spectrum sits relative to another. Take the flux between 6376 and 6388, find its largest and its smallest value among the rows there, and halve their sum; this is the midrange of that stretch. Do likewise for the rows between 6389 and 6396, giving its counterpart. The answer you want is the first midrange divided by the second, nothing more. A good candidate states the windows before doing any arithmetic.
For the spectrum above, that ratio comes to 1.01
